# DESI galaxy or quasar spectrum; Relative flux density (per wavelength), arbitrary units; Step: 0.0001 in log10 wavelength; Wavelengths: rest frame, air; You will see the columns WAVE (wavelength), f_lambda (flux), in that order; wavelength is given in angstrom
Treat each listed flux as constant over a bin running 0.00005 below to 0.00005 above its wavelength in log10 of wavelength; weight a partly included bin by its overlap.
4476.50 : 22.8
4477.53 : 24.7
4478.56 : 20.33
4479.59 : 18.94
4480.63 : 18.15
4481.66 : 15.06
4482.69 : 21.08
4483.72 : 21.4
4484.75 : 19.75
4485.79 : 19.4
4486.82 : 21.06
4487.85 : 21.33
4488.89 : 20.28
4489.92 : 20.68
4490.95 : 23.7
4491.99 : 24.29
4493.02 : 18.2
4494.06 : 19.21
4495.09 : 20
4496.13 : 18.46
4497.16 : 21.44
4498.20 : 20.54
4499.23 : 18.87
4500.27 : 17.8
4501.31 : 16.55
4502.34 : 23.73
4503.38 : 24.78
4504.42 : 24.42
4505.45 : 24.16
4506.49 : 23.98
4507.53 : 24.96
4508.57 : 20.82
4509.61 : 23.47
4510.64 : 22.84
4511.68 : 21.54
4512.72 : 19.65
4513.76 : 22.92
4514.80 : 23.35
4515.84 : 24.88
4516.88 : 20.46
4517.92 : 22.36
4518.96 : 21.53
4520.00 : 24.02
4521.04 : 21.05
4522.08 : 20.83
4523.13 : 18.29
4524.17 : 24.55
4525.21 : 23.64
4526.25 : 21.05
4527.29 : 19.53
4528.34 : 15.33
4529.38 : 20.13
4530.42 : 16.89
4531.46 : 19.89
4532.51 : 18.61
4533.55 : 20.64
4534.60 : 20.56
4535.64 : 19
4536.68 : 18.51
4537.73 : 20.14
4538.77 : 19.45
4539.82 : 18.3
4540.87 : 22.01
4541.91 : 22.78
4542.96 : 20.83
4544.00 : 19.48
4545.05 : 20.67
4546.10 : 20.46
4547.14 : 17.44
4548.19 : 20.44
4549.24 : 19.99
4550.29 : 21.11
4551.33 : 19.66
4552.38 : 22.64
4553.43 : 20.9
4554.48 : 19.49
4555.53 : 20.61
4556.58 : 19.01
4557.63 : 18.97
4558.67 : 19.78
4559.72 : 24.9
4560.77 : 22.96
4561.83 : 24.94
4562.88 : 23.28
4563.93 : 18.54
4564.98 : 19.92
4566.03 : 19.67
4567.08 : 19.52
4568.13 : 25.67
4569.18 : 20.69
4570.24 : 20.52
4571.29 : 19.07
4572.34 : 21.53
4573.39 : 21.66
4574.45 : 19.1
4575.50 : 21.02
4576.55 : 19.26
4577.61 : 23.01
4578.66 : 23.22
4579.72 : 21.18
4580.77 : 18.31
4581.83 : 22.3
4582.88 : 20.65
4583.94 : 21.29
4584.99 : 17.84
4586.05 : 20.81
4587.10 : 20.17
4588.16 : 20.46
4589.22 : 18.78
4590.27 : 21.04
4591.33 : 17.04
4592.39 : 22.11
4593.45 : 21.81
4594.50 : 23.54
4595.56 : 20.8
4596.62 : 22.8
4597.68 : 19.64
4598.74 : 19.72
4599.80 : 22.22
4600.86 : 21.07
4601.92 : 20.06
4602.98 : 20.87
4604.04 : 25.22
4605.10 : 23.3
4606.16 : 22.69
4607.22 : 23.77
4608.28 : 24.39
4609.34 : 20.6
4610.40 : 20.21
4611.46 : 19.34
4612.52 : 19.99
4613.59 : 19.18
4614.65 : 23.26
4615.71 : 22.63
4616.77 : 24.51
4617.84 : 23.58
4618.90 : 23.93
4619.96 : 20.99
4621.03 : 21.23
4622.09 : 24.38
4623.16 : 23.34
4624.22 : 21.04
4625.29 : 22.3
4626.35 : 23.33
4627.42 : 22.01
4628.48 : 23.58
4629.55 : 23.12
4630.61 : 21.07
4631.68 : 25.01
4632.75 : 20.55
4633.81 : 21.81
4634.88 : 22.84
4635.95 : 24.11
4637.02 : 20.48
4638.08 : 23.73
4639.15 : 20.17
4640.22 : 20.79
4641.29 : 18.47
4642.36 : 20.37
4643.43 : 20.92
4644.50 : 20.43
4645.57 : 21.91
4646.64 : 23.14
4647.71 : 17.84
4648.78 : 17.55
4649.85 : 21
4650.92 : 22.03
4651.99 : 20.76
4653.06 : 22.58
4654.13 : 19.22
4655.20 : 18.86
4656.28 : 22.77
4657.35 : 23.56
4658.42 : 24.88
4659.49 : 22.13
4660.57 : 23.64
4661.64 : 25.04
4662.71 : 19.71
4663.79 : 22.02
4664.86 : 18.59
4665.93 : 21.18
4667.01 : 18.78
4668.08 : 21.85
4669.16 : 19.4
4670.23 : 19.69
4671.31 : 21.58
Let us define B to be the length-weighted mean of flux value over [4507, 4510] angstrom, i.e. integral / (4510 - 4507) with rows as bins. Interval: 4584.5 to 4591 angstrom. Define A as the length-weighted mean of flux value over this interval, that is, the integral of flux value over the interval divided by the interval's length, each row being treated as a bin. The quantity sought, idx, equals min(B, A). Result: 19.8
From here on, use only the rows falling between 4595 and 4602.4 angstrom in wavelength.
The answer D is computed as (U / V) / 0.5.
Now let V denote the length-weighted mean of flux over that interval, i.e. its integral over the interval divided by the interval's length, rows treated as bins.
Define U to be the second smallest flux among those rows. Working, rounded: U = 19.72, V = 20.9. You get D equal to 1.89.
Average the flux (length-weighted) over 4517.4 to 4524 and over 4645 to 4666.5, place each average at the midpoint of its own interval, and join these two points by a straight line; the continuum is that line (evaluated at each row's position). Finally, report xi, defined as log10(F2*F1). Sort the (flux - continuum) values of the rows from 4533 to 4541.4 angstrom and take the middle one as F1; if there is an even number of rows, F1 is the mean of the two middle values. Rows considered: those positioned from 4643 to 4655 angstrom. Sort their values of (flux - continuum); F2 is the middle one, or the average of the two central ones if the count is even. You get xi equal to -0.07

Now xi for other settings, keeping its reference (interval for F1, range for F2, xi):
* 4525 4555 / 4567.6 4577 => 0.03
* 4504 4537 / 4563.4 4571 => -0.15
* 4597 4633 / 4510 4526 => -0.16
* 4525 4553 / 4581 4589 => 0.05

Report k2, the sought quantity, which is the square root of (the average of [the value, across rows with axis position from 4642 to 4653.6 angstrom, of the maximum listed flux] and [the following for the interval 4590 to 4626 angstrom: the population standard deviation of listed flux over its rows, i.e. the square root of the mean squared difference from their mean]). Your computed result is 3.53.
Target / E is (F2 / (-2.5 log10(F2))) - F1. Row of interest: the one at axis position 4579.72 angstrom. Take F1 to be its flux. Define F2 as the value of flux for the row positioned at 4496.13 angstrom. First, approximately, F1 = 21.18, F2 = 18.46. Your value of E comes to -27.0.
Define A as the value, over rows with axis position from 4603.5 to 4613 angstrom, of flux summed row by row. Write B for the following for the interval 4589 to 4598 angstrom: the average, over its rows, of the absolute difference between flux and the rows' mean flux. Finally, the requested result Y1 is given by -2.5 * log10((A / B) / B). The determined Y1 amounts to -4.76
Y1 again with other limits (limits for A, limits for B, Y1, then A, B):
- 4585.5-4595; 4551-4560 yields -4.89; 186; 1.4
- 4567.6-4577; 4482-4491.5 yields -6.09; 189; 0.8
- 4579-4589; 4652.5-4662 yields -4.59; 183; 1.6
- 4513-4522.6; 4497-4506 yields -3.68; 201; 2.6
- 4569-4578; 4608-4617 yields -4.29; 186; 1.9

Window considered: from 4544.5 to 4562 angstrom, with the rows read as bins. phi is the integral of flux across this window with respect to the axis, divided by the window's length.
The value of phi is 20.7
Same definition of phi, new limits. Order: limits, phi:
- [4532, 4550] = 20.0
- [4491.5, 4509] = 21.3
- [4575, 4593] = 20.5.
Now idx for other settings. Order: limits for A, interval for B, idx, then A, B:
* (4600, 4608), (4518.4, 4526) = 22.0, 22.5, 21.96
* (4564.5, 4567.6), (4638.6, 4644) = 19.7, 19.7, 20.13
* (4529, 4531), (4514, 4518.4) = 18.5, 18.5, 22.77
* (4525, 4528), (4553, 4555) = 20.1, 20.8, 20.15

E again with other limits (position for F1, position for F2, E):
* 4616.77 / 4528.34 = -29.7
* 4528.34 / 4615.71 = -22.0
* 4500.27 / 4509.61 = -24.6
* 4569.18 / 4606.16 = -27.4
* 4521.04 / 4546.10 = -27.3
